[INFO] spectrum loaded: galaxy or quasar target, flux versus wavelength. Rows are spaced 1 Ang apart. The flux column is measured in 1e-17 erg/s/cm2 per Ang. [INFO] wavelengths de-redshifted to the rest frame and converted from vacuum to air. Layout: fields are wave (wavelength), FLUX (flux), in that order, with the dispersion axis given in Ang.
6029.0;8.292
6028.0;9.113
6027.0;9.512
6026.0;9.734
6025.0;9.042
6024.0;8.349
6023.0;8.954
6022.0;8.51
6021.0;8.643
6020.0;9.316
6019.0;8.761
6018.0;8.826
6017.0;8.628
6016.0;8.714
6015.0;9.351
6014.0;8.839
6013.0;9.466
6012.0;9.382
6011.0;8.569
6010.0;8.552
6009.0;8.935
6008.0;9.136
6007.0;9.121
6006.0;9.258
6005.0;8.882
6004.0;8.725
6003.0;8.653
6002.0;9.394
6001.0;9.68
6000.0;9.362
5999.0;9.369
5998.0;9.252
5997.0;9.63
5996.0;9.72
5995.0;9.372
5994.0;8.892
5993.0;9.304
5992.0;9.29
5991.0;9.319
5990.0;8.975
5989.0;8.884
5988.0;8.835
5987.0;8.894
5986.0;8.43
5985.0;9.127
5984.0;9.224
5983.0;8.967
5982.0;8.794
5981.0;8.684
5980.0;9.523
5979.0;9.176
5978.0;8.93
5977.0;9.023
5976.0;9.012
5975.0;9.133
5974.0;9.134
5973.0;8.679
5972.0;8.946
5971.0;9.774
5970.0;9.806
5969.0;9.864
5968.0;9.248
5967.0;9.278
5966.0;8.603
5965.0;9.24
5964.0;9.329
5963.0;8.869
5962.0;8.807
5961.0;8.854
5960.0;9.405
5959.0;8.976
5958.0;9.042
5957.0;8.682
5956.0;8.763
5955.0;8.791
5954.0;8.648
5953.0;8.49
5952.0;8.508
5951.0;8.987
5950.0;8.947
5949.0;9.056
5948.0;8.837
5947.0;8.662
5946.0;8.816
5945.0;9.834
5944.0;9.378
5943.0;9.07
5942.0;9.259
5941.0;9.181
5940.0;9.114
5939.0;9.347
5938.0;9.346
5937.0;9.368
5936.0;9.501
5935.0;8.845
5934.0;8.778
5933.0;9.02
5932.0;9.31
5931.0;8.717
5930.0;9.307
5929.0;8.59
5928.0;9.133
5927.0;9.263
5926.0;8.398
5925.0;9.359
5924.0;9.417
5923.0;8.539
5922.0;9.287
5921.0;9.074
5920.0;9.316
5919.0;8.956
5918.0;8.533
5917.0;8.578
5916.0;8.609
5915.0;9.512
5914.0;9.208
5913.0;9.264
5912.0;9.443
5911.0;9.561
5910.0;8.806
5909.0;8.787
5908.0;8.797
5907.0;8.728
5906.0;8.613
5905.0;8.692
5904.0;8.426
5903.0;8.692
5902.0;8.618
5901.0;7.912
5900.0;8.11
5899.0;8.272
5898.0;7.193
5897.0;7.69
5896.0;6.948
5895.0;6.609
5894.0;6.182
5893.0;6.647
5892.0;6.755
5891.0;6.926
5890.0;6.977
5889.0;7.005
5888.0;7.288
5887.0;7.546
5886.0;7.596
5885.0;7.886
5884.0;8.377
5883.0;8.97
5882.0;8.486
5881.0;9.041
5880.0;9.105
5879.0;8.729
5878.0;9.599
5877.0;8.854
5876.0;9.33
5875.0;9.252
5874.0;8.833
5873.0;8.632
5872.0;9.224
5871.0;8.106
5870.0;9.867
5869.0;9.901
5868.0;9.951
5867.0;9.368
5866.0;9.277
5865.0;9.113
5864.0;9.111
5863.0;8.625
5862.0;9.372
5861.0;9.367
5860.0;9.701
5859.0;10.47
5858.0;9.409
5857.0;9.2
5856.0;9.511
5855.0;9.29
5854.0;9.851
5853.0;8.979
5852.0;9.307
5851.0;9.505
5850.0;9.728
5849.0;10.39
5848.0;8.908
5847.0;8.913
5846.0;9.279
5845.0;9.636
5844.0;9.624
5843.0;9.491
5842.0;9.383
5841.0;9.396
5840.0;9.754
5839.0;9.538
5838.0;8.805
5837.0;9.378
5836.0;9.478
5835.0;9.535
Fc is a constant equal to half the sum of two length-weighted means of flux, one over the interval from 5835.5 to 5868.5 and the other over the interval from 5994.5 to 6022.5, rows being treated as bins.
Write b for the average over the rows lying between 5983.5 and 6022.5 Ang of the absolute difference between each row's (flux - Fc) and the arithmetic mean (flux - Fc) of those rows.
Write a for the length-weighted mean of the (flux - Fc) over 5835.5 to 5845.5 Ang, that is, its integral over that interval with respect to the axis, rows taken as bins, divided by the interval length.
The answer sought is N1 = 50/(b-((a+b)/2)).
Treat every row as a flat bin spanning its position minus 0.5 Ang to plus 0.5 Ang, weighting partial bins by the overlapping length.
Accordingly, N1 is 940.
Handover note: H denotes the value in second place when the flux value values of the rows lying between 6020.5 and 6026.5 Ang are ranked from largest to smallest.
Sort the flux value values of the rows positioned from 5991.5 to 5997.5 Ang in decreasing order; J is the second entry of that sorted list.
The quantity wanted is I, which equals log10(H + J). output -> 1.27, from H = 9.042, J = 9.63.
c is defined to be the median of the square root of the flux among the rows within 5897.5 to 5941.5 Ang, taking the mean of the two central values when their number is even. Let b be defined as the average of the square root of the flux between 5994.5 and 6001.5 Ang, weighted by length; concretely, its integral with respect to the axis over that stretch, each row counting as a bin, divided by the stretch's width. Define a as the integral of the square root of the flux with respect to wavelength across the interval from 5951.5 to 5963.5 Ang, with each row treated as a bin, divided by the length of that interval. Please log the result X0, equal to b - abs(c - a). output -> 3.07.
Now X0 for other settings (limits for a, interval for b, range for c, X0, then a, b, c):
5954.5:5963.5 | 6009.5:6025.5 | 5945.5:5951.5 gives 2.97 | 2.98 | 2.98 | 2.98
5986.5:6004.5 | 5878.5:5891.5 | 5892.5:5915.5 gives 2.73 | 3.03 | 2.82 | 2.94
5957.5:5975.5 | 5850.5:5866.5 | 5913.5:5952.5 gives 3.05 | 3.03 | 3.06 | 3.01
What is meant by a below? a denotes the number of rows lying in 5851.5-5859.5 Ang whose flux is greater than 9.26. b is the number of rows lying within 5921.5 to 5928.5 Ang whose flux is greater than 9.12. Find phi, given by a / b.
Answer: 1.2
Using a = 6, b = 5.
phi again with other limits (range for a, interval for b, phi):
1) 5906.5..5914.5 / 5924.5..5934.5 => 0.6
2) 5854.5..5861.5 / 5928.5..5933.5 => 3.0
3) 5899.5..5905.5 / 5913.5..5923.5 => 0.0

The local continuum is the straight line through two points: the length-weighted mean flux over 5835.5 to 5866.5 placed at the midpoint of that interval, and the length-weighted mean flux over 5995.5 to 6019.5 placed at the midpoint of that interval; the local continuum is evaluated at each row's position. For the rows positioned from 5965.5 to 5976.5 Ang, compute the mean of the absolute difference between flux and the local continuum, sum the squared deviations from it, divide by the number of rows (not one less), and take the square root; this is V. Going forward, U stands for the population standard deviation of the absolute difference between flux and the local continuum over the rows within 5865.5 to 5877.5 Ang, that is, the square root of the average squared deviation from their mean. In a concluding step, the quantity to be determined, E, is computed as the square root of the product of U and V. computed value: 0.300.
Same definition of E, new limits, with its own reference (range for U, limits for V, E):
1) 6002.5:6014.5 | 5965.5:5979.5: 0.201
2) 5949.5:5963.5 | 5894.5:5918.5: 0.346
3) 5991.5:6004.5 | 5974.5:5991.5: 0.161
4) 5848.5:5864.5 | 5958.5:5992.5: 0.253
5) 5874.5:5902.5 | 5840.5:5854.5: 0.482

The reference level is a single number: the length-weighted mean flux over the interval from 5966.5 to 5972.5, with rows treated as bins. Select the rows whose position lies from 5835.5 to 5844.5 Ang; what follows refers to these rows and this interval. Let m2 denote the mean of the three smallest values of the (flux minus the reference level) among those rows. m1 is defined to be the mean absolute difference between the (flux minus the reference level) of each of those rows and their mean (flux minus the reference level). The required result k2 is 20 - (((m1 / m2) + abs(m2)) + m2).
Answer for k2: 20.6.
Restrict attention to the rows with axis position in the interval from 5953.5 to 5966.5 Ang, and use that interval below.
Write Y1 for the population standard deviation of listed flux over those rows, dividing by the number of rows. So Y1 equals 0.25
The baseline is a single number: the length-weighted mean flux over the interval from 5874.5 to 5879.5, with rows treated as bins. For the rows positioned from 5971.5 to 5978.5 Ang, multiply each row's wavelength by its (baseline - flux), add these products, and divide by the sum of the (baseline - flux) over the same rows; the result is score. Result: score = 5974.6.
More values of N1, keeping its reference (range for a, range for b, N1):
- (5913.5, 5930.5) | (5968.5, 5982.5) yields 176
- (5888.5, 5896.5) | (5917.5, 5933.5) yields 36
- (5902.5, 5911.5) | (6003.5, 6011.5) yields 148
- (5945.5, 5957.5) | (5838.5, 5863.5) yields 129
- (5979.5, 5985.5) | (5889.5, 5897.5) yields 204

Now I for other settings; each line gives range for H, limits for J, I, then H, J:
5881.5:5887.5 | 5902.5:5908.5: 1.24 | 8.486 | 8.728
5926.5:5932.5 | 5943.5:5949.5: 1.27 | 9.307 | 9.378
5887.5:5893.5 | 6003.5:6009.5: 1.21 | 7.005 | 9.136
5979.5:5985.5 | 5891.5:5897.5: 1.21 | 9.224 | 6.948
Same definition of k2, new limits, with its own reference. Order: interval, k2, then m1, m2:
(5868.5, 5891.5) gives 20.3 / 0.77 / -2.5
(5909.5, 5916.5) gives 20.5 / 0.28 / -0.6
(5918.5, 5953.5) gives 20.3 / 0.27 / -1.0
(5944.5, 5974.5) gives 20.3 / 0.31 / -1.0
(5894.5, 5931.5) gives 20.2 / 0.49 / -2.6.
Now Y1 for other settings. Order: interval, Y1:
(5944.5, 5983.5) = 0.36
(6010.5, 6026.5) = 0.39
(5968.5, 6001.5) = 0.35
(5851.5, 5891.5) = 0.86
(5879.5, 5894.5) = 0.92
